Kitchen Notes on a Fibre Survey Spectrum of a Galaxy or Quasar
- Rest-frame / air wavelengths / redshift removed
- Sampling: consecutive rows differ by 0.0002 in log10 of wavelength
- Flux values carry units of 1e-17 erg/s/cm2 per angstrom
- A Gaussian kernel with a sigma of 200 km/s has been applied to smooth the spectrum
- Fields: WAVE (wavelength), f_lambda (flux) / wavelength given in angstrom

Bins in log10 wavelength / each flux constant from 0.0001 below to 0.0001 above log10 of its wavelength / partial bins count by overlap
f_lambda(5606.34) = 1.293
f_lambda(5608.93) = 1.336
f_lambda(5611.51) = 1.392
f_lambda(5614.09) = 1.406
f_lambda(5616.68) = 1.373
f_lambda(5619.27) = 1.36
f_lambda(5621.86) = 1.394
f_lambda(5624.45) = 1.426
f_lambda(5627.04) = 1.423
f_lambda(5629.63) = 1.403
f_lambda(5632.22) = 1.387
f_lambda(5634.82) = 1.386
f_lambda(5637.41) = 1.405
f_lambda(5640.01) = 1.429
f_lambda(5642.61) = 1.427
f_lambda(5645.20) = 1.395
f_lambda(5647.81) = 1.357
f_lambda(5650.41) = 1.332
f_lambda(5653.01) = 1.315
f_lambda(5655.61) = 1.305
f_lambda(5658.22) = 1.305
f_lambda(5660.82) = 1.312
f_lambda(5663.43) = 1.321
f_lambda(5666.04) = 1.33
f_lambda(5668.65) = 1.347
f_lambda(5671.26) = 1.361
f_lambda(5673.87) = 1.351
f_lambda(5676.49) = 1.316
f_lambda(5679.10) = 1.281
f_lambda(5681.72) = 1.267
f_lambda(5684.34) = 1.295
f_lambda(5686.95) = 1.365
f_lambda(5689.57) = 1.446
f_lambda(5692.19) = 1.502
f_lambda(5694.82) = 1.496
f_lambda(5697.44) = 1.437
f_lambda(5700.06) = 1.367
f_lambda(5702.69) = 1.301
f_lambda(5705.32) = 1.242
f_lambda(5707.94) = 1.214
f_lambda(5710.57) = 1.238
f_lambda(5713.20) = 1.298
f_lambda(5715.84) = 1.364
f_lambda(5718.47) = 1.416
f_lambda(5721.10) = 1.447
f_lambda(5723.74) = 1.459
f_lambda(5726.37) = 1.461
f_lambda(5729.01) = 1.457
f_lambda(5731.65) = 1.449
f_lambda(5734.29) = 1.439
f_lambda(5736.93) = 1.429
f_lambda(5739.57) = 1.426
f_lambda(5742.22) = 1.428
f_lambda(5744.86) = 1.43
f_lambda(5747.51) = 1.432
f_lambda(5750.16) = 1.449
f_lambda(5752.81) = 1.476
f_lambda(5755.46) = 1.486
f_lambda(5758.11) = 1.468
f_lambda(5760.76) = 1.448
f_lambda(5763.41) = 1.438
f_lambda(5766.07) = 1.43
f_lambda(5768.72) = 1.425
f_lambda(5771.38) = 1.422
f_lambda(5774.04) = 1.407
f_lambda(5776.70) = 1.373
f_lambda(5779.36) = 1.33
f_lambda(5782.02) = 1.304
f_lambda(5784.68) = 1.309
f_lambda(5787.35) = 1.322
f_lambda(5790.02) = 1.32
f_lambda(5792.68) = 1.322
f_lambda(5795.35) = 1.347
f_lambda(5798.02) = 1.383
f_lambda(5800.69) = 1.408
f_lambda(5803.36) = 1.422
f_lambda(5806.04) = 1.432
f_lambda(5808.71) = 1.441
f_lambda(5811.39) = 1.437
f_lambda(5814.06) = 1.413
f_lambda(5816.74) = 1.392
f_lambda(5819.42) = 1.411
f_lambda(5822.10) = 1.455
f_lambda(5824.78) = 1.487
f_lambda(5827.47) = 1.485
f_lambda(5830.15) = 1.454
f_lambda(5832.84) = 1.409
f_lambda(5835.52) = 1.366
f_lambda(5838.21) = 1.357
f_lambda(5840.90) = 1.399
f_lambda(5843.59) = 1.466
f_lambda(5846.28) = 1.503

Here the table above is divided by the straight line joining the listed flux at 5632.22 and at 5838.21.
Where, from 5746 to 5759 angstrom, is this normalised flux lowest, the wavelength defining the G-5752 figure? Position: 5747.51 angstrom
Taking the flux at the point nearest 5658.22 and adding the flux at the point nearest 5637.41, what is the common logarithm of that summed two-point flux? 0.433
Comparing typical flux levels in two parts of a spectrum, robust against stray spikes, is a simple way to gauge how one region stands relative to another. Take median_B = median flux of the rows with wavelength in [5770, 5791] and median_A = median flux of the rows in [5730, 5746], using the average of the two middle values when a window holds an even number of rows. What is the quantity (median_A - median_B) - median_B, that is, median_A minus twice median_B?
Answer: -1.22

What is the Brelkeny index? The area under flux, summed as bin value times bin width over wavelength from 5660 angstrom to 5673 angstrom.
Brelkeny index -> 17.4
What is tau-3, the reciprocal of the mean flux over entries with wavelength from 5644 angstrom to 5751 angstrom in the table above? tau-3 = 0.730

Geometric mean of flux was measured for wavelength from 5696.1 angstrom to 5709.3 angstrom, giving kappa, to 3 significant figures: 1.31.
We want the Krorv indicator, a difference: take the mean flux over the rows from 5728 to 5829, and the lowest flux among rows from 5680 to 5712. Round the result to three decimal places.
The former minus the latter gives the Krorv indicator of 0.200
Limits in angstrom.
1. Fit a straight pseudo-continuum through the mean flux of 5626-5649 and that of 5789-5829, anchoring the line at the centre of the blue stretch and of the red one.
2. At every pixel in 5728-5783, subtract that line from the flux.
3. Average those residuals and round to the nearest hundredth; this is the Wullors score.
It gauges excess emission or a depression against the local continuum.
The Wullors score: 0.02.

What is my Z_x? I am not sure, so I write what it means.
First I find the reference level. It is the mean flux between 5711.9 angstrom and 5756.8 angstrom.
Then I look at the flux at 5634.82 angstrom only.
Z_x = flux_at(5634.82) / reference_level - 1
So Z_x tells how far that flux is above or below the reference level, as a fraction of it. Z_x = -0.03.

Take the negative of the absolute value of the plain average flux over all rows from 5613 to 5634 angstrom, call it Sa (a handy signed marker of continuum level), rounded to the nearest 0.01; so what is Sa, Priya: -1.40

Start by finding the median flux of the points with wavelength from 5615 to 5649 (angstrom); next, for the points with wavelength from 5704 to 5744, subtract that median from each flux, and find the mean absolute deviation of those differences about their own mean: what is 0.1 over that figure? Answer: 1.3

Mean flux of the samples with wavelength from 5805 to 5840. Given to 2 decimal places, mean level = 1.43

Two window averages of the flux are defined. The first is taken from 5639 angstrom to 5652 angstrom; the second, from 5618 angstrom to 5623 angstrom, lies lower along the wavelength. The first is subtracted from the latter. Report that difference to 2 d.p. -0.01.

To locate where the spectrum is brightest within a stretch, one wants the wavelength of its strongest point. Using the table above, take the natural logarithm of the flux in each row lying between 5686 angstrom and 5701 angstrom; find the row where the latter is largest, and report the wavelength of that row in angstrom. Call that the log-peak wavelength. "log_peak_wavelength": 5692.19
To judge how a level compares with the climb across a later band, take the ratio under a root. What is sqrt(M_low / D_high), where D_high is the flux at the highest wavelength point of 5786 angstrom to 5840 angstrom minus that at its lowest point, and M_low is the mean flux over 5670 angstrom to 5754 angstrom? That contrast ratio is 6.3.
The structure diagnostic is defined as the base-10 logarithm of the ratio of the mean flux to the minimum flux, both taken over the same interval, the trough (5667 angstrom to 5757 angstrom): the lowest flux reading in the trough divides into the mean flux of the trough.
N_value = 0.0580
